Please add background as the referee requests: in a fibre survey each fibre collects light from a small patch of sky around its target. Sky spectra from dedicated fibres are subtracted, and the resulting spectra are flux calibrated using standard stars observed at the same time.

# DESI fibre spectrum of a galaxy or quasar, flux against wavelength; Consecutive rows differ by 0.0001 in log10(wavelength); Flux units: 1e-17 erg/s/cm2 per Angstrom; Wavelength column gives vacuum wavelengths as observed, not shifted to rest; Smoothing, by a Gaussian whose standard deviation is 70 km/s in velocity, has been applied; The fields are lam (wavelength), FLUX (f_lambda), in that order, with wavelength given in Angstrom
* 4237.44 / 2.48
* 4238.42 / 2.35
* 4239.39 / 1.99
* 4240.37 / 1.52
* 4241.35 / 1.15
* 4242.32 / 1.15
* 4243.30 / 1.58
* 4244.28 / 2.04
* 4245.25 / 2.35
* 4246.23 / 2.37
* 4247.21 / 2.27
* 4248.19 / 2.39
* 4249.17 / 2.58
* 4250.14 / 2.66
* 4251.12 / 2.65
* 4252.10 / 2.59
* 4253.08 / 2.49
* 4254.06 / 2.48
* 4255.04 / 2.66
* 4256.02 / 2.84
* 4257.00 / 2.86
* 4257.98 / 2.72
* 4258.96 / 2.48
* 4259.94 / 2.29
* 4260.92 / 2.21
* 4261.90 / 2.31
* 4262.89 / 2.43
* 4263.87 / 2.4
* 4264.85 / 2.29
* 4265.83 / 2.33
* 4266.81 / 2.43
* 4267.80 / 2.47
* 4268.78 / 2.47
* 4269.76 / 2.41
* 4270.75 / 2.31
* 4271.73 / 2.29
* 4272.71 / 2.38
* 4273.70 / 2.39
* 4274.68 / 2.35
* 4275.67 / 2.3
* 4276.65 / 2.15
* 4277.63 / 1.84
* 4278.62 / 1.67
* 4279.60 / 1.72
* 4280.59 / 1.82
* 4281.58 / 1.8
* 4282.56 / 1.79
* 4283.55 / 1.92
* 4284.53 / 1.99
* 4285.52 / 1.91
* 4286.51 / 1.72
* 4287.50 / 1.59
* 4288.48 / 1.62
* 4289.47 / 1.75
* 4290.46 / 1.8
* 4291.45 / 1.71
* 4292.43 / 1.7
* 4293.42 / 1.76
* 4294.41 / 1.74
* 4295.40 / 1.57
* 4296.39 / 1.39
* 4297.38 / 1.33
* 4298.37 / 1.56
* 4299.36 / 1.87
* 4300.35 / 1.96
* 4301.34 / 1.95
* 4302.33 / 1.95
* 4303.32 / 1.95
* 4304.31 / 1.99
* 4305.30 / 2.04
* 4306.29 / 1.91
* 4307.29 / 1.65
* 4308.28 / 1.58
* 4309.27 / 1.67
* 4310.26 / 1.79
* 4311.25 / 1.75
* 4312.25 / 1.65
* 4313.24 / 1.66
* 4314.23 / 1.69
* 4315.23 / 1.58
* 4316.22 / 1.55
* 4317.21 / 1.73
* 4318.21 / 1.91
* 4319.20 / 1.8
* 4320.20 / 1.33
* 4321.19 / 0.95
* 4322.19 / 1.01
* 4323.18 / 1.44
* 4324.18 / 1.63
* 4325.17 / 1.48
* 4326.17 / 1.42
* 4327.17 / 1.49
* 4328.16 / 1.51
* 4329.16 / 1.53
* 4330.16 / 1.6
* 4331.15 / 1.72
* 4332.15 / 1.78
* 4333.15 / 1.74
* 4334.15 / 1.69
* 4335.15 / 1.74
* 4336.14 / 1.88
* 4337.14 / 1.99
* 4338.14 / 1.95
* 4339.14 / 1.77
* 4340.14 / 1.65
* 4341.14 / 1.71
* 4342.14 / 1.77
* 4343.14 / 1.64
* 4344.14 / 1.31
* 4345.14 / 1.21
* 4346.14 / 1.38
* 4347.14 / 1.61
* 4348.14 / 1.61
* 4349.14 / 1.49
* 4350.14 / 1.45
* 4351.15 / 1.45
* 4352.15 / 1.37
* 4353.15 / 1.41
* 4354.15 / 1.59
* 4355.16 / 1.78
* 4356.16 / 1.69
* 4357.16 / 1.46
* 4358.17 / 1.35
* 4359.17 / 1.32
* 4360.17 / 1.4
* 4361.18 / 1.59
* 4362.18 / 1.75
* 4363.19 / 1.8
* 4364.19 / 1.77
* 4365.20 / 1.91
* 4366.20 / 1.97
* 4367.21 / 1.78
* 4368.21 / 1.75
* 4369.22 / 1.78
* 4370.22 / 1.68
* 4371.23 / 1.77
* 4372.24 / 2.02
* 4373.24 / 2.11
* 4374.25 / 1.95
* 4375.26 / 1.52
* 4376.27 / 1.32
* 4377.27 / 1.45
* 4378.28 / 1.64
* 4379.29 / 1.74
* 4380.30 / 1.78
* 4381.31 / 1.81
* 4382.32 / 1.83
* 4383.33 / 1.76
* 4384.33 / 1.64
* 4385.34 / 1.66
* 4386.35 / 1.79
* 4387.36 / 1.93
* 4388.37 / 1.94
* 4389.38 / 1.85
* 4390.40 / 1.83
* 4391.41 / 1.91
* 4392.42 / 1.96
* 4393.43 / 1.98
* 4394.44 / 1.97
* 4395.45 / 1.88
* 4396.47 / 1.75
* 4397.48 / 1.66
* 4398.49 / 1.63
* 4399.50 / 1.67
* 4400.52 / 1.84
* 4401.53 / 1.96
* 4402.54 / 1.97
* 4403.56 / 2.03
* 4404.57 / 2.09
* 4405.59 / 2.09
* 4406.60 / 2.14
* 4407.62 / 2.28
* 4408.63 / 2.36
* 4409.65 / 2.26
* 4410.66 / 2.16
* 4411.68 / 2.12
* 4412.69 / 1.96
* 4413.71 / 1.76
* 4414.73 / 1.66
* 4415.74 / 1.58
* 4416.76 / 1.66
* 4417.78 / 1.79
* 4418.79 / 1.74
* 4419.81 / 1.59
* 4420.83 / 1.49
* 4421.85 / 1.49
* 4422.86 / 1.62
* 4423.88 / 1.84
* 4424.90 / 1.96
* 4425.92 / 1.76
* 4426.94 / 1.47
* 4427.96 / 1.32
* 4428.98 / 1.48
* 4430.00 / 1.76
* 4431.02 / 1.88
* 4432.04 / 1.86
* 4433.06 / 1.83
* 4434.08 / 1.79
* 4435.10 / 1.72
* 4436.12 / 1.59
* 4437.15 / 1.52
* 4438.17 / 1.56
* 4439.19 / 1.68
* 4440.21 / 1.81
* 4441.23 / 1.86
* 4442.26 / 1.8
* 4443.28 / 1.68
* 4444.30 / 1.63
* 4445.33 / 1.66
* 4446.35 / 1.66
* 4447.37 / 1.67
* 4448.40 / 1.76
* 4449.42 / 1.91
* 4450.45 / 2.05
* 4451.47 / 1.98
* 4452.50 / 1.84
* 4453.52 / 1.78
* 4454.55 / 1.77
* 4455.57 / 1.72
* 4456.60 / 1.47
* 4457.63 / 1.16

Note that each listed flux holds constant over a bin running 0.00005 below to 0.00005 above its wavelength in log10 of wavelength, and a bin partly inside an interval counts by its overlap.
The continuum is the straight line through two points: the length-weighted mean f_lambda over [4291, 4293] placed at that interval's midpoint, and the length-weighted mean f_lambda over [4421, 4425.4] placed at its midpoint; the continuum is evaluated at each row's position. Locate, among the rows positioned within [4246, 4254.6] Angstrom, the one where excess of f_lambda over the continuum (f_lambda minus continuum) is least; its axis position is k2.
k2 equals 4247.21 Angstrom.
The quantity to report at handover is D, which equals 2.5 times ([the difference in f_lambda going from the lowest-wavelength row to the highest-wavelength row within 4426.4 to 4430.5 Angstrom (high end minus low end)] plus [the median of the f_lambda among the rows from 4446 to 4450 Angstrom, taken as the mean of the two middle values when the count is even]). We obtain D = 5.0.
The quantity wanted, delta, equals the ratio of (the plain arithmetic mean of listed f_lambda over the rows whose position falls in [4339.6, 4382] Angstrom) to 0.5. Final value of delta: 3.3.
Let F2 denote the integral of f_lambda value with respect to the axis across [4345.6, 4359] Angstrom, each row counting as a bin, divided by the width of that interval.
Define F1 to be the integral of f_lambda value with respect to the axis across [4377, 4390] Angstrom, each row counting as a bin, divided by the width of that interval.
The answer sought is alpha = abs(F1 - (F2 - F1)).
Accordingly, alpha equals 2.0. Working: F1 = 1.76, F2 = 1.51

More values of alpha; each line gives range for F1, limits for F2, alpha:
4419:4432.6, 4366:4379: 1.6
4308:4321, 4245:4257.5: 0.8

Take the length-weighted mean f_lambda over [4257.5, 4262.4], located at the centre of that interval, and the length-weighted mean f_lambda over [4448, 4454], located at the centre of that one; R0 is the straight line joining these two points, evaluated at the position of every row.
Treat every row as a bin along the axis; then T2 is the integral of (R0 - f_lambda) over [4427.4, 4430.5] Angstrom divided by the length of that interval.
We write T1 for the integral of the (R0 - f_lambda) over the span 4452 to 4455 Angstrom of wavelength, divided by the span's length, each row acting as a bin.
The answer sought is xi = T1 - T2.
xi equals -0.34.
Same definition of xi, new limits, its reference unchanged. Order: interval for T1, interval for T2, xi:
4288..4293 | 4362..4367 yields 0.32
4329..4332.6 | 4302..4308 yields 0.17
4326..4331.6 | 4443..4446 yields 0.41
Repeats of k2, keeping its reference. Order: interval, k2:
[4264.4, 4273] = 4264.85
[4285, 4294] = 4287.50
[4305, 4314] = 4308.28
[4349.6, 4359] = 4358.17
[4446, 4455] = 4446.35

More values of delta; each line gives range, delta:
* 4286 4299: 3.3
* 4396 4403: 3.6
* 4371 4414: 3.8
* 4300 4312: 3.7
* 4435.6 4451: 3.4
